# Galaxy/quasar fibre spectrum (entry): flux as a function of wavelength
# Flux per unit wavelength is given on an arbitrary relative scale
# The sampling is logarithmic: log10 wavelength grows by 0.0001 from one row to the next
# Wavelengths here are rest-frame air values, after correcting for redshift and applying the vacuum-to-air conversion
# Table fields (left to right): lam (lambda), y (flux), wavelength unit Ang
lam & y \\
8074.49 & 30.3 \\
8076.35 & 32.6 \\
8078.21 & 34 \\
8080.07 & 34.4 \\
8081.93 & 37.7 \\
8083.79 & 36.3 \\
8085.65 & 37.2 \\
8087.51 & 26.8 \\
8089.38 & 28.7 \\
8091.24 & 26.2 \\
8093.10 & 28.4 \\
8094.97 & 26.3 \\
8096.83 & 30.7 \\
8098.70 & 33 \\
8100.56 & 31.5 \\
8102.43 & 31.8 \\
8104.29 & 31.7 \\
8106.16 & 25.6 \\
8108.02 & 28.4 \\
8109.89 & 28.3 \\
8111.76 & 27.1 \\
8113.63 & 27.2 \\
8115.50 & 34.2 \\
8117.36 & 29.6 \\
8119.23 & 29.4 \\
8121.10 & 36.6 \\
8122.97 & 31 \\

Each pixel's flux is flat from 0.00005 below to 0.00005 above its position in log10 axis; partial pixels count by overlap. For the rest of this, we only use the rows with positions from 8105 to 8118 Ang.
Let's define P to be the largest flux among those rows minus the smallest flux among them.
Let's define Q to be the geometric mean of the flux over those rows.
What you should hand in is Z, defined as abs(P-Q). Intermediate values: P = 8.6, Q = 29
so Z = 19.9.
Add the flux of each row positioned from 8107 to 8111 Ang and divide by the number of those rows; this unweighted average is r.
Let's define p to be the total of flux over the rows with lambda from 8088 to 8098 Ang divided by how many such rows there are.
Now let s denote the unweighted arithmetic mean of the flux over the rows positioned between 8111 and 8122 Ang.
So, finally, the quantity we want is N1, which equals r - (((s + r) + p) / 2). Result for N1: -15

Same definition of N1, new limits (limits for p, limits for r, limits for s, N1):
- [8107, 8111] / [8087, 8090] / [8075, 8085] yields -18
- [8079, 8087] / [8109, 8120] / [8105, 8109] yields -17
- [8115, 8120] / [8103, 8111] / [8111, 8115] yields -15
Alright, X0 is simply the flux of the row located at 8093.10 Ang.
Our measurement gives 28.4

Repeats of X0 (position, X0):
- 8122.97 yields 31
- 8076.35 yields 32.6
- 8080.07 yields 34.4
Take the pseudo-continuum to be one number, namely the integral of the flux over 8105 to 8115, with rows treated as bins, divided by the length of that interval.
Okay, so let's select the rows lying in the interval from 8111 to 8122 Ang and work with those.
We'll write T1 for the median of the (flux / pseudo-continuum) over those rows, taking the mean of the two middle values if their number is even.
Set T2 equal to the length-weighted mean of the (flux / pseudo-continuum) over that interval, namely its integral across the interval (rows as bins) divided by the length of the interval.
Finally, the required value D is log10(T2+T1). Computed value 0.34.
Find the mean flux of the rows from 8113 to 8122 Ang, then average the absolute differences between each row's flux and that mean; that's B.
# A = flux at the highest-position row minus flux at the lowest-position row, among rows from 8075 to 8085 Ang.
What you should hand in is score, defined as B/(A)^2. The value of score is 0.23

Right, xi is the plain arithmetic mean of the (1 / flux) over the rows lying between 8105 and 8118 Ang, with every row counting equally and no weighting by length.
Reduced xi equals 0.0352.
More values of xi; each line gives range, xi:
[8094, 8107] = 0.0335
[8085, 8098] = 0.0347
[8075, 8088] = 0.0296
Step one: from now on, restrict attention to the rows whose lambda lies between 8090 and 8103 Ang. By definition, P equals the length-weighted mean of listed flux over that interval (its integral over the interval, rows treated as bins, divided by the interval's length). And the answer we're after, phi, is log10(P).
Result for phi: 1.47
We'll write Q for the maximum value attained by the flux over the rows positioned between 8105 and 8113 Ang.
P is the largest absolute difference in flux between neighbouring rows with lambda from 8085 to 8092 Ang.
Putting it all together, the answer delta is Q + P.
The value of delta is 38.8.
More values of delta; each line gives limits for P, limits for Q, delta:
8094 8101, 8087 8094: 33.1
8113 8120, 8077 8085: 44.7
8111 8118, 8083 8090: 44.2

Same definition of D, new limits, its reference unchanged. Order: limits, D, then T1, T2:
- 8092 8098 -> 0.31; 1.03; 1.03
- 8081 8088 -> 0.41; 1.33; 1.26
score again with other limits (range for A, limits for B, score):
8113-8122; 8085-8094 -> 0.04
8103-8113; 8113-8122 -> 0.15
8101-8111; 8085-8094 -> 0.25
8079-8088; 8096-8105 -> 0.01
